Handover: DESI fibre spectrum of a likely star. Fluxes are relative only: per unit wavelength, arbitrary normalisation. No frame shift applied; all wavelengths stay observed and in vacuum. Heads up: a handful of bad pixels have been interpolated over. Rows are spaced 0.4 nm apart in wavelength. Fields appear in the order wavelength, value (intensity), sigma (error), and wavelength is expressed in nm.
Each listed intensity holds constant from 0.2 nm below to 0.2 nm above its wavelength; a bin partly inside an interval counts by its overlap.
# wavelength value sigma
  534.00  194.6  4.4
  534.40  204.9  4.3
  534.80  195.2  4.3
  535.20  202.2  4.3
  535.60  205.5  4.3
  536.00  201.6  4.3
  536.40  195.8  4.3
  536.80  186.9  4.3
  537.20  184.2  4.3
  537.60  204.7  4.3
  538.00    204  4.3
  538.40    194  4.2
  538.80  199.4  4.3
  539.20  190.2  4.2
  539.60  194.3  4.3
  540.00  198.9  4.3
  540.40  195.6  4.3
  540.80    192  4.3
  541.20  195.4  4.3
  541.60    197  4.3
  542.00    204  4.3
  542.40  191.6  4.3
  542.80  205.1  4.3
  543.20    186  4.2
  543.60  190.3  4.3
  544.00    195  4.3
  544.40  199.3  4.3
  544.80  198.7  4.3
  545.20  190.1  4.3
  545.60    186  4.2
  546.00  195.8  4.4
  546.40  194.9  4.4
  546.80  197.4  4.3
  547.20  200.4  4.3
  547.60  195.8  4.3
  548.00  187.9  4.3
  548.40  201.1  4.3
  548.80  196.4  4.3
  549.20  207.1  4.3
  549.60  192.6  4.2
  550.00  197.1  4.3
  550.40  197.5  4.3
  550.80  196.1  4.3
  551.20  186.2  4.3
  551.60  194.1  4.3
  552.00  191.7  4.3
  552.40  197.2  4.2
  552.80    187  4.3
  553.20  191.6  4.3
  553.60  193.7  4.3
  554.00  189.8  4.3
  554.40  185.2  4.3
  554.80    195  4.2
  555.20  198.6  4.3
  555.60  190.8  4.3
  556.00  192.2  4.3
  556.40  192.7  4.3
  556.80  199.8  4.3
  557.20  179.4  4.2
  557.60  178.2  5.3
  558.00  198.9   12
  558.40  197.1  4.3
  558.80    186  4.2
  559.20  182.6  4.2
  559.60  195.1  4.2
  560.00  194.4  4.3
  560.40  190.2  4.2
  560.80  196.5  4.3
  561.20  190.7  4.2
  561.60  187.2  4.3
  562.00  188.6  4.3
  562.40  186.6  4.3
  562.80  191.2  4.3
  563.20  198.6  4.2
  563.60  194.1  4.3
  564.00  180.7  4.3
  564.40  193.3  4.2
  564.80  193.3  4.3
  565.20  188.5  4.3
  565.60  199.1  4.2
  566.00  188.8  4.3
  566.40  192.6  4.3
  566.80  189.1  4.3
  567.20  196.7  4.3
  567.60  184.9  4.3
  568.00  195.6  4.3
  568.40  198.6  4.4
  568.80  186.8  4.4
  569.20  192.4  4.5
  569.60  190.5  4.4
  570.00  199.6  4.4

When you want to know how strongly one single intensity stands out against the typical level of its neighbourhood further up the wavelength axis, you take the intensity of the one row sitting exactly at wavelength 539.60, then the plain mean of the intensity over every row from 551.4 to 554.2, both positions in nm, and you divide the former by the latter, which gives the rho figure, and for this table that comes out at 1.01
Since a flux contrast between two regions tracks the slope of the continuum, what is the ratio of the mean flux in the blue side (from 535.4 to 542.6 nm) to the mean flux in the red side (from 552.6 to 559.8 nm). 1.03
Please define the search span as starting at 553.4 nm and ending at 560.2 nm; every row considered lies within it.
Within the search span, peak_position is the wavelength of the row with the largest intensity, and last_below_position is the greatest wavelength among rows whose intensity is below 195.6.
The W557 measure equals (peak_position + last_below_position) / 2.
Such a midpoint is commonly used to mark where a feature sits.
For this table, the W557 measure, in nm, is 558.40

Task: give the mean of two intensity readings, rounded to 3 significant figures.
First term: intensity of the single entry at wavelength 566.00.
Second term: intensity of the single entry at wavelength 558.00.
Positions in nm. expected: 194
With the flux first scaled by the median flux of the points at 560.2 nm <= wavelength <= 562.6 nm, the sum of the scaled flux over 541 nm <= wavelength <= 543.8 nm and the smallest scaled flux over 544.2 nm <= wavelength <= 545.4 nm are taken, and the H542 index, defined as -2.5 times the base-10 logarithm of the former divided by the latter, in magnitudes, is -2.1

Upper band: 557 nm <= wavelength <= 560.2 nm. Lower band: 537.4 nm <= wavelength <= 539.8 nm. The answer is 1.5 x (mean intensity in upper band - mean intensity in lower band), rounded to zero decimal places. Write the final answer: -13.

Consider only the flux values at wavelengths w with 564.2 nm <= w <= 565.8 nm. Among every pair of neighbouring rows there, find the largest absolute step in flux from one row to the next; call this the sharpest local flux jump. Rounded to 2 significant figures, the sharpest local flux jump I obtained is 11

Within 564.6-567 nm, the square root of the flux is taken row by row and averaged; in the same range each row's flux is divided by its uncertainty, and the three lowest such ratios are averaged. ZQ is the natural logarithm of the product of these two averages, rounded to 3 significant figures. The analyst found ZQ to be 6.41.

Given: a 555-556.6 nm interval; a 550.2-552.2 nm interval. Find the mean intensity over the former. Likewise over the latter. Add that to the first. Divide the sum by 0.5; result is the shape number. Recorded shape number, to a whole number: 773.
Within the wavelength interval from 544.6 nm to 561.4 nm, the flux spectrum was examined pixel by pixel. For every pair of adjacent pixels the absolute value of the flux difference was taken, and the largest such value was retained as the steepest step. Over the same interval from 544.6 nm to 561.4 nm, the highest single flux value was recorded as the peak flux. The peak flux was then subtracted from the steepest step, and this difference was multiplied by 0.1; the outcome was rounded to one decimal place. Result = -18.6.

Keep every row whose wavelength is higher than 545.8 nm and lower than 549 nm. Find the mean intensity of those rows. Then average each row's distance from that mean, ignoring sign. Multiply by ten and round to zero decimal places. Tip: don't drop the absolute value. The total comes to 26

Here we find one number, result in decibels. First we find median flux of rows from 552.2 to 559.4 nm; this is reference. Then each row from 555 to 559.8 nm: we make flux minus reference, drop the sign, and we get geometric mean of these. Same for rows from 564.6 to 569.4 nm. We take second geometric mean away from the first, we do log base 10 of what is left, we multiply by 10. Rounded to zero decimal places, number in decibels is 0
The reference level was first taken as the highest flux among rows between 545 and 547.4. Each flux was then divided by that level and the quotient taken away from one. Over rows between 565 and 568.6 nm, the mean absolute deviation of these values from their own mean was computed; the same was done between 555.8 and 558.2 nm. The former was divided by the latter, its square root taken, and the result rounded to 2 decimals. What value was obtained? 0.75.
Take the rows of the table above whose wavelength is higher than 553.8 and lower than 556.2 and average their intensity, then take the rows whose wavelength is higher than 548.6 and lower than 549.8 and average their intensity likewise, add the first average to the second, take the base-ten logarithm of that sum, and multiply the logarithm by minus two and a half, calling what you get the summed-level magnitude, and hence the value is -6.48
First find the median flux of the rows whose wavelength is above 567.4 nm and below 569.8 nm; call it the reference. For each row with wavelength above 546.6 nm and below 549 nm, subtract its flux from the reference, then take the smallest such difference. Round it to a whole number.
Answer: -10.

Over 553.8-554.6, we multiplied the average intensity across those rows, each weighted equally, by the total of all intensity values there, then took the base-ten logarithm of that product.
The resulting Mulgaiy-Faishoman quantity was 4.85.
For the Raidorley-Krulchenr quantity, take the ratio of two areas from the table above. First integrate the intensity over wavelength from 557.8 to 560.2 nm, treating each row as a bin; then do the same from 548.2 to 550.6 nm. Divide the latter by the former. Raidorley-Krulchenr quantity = 1.03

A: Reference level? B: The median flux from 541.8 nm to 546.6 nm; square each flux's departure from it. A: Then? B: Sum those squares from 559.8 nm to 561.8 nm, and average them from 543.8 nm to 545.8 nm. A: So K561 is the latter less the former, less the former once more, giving -179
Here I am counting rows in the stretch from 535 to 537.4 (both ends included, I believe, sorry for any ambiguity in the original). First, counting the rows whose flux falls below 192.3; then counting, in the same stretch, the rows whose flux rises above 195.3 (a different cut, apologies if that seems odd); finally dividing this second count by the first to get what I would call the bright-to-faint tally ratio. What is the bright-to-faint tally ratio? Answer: 2.0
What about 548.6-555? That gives 1.0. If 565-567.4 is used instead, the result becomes 0.7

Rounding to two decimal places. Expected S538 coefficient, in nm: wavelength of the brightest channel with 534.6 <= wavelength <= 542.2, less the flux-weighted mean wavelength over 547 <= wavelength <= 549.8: -12.80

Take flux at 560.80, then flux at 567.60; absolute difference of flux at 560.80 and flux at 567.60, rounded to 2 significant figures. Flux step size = 12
